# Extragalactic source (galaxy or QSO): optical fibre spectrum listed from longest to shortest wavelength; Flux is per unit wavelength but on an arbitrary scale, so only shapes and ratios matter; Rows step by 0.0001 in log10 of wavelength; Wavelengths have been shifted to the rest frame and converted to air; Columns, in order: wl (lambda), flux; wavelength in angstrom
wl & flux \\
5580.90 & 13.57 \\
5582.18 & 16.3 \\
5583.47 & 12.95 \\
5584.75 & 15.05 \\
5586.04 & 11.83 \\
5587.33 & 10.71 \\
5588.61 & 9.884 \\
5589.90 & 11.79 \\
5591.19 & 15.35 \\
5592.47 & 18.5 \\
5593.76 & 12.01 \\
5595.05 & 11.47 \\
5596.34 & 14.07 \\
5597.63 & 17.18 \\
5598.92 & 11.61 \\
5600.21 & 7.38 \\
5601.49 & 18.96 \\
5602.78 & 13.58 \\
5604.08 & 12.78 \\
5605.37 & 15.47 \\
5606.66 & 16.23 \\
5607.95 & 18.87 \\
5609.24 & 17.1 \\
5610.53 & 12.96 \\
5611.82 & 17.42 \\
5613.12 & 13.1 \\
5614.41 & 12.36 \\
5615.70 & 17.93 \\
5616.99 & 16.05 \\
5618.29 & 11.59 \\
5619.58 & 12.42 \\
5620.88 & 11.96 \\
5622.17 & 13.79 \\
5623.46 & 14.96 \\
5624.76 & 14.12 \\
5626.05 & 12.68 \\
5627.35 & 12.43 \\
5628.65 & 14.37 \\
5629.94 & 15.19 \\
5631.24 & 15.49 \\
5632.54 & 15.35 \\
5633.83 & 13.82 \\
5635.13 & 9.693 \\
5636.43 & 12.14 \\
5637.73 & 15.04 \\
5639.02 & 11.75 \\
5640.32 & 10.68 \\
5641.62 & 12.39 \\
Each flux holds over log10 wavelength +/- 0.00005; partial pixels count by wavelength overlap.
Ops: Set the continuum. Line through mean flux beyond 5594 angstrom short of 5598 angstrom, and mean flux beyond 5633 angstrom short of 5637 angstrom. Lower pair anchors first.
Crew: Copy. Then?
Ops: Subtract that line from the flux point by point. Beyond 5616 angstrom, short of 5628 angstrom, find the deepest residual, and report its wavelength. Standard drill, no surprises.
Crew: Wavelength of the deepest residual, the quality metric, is 5618.29 angstrom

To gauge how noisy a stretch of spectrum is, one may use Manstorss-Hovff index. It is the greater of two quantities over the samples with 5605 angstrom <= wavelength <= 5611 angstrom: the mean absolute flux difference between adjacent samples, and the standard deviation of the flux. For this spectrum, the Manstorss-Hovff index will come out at 2.3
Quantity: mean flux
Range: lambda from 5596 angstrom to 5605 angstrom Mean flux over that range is 13.7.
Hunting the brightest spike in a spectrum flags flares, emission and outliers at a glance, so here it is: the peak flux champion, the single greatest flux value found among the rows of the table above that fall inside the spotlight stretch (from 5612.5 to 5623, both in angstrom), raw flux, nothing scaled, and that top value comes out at 17.93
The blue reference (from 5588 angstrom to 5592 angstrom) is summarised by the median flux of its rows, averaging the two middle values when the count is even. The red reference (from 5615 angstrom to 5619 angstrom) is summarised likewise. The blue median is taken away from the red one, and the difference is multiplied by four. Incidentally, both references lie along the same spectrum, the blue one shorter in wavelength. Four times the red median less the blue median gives 17.0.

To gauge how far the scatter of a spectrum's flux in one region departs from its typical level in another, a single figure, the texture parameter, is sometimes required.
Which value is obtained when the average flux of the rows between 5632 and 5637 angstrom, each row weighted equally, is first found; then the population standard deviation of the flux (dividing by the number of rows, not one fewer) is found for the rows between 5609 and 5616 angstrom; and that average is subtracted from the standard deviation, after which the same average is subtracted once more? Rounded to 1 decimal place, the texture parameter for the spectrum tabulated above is -23.1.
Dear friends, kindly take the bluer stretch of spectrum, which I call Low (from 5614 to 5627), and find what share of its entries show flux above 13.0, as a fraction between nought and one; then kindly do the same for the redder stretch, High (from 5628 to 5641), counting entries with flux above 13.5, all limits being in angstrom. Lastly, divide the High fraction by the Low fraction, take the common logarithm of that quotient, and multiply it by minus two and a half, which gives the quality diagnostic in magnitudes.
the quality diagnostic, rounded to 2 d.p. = -0.20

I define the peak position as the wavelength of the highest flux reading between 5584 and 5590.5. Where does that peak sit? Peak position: 5584.75 angstrom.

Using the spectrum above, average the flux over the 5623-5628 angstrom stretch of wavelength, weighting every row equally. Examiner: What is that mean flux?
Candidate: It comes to 13.5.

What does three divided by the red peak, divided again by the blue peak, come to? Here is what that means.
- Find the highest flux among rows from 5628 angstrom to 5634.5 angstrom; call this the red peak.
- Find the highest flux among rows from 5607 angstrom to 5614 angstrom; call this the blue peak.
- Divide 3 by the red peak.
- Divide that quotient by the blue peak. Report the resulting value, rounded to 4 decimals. 0.0103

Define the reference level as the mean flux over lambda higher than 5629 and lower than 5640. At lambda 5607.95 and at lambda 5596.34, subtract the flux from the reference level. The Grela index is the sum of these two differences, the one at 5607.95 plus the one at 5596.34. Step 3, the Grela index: -6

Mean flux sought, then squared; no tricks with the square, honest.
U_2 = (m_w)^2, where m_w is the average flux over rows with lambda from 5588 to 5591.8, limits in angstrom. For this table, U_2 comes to 152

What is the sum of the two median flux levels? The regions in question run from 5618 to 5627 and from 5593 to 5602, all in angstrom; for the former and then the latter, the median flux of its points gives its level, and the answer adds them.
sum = 24.7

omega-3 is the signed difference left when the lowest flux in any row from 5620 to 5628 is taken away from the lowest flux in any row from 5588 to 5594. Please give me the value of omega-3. -2.1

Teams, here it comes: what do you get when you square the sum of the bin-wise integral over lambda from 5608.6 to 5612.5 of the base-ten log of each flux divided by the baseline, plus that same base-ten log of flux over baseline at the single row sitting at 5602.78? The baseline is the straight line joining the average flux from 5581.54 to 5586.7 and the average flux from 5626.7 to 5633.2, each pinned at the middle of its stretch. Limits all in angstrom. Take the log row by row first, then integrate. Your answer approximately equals 0.0170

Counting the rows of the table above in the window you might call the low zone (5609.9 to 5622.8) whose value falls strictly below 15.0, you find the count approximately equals 7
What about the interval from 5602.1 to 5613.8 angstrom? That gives 4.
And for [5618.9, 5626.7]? 6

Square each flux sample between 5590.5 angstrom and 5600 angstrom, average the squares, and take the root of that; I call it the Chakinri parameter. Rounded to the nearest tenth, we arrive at 14.5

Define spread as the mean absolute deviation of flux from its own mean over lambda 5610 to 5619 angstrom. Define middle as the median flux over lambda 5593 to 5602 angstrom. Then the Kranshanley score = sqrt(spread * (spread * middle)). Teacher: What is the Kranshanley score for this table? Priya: 7.9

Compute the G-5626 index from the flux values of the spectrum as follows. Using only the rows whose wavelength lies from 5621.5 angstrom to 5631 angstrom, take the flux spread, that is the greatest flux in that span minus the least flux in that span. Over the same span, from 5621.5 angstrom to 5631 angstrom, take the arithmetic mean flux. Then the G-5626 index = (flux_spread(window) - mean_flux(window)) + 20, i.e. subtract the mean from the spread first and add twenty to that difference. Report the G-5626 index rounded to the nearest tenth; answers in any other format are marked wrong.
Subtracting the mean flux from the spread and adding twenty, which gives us 8.8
